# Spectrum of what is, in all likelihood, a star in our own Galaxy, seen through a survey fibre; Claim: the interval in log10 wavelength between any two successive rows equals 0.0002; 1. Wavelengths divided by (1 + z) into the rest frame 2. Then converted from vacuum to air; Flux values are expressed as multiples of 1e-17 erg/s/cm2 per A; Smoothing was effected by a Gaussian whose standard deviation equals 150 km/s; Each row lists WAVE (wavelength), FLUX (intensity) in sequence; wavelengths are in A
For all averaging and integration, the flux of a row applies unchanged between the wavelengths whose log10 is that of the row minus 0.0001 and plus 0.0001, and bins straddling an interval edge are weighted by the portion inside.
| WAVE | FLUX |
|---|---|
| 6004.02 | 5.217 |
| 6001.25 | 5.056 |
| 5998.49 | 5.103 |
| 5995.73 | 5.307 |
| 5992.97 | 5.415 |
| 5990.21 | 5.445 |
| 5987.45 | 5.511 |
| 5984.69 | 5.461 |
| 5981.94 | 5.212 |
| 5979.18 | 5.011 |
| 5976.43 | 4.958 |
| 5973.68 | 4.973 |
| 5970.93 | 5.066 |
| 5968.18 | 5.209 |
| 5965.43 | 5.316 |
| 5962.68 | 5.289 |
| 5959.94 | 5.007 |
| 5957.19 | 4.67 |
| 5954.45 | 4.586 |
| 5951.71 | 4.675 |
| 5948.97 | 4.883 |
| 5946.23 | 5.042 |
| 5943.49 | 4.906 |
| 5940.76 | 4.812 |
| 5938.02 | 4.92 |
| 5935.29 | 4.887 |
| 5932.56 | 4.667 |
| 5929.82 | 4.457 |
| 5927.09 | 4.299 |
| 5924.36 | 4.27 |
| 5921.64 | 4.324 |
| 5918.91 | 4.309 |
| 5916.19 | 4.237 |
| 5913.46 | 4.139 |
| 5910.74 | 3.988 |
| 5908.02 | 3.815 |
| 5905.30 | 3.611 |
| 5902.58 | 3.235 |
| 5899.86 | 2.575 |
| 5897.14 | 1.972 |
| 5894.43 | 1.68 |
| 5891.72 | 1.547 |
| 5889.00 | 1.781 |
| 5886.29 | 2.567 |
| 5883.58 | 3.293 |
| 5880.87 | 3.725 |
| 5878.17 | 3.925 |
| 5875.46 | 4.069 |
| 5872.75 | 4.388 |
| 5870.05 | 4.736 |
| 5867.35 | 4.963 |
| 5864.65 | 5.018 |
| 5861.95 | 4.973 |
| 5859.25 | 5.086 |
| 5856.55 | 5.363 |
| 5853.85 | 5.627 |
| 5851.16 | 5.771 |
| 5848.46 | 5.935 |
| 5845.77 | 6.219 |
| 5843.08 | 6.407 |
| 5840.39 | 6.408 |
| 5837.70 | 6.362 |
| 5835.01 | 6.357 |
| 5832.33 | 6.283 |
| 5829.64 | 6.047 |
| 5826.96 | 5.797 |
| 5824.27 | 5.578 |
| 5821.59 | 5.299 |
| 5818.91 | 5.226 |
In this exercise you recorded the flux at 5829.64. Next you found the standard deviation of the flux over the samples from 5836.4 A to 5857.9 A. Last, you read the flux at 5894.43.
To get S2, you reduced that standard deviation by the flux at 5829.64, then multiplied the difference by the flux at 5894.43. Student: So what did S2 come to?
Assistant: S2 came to -9.5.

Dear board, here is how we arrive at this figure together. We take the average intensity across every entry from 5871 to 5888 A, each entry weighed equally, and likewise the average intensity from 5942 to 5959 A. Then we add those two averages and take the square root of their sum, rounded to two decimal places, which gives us 2.91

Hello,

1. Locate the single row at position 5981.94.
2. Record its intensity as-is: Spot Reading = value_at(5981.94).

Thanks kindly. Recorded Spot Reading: 5.212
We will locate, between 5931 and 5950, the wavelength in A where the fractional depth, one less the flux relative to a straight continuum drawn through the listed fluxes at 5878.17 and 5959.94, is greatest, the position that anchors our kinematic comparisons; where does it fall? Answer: 5948.97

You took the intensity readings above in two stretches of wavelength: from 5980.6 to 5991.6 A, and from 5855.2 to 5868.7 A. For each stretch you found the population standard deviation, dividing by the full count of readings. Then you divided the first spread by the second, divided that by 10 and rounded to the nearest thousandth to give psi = 0.078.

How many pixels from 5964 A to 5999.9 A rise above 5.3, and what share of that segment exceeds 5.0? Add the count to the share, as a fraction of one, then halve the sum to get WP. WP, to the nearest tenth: 3.4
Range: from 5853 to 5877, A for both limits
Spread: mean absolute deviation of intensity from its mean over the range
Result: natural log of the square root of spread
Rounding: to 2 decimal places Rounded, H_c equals -0.53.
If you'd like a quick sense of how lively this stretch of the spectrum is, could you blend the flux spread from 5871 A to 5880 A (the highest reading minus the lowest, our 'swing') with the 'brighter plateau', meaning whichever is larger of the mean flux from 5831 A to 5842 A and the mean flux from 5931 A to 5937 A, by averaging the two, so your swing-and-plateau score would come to 3.4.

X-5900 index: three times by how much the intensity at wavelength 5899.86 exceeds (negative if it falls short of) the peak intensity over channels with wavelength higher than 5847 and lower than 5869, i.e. -10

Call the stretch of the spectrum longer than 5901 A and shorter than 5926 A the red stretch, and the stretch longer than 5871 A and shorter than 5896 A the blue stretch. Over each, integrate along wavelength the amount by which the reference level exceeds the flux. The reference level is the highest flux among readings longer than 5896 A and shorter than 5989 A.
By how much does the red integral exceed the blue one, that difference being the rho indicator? -24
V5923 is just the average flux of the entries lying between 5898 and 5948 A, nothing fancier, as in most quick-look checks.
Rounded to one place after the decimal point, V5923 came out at 4.2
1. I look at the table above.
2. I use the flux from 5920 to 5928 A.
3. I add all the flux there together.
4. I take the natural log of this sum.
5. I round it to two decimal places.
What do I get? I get 2.56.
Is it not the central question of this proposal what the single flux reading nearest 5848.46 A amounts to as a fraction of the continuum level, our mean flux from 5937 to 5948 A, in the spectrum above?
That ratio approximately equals 1.21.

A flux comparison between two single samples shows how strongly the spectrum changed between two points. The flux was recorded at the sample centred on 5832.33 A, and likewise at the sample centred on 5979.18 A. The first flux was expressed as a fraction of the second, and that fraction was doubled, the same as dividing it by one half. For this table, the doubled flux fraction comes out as 2.51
